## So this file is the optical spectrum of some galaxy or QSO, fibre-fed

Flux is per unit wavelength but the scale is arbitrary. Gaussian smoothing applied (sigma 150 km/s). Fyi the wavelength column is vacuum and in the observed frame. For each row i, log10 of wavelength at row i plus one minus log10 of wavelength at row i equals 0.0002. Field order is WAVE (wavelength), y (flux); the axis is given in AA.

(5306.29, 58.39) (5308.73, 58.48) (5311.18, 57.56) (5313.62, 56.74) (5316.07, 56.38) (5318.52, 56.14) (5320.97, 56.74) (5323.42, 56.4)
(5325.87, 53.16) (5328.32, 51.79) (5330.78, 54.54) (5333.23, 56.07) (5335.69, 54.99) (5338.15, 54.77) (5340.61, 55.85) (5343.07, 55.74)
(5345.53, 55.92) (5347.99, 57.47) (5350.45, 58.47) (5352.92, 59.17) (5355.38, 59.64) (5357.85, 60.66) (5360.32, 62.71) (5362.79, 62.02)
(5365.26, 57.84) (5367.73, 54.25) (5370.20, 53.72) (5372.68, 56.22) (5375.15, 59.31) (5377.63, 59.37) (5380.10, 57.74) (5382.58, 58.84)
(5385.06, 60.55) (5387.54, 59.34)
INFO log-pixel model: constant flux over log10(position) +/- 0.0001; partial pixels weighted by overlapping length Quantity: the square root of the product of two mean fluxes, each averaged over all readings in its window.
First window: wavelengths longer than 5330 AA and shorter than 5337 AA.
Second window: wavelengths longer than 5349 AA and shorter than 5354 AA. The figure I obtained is 57.0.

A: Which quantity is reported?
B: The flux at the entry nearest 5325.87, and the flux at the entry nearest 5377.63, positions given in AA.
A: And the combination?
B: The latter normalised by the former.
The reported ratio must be 1.12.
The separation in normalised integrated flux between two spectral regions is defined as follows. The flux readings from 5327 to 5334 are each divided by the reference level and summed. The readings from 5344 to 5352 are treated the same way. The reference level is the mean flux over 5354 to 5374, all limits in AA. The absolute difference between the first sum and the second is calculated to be 0.16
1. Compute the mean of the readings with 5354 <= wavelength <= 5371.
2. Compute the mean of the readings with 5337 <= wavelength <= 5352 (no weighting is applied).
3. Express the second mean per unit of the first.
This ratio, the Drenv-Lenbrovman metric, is 0.96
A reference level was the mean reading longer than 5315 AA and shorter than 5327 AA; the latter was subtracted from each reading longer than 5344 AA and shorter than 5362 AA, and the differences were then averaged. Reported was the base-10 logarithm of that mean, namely 0.5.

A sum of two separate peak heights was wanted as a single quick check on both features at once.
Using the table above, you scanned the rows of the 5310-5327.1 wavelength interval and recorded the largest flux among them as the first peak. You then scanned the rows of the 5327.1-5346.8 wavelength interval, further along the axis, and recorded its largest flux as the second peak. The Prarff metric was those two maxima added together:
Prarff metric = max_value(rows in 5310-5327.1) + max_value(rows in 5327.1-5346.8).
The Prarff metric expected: 114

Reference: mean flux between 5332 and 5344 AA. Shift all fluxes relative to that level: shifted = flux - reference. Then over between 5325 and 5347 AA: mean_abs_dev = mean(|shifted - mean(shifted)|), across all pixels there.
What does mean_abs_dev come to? 1.1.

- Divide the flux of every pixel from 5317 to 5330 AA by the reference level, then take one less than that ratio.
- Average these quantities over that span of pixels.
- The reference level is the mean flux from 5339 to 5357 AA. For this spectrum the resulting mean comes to -0.046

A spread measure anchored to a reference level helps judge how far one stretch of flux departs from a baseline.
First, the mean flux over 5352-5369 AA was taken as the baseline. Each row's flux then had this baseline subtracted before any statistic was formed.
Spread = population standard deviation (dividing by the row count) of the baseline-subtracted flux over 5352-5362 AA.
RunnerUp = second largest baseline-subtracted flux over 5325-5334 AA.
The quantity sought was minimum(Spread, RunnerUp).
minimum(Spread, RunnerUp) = -4.9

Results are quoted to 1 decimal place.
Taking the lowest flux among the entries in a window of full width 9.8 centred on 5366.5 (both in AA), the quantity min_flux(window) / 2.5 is 21.5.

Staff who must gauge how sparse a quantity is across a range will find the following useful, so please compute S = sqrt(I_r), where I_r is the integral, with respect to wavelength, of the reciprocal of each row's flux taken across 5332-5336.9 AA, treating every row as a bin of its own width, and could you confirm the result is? 0.30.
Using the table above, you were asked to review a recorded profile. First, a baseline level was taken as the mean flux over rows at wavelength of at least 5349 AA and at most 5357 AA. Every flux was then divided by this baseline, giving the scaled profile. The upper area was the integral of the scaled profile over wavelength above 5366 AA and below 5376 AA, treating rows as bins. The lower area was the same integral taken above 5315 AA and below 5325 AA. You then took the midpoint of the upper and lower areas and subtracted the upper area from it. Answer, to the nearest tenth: 0.0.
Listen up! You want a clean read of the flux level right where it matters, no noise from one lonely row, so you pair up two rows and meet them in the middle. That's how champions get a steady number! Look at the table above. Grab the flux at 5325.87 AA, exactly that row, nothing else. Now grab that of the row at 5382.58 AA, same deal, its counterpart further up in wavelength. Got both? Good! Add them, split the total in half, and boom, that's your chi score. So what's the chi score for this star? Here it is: 56.0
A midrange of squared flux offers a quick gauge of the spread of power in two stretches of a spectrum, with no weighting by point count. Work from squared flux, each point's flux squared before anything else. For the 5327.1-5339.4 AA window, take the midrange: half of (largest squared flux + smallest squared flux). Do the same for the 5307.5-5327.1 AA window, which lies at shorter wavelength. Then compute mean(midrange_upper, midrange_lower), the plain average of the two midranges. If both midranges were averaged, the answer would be 3018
